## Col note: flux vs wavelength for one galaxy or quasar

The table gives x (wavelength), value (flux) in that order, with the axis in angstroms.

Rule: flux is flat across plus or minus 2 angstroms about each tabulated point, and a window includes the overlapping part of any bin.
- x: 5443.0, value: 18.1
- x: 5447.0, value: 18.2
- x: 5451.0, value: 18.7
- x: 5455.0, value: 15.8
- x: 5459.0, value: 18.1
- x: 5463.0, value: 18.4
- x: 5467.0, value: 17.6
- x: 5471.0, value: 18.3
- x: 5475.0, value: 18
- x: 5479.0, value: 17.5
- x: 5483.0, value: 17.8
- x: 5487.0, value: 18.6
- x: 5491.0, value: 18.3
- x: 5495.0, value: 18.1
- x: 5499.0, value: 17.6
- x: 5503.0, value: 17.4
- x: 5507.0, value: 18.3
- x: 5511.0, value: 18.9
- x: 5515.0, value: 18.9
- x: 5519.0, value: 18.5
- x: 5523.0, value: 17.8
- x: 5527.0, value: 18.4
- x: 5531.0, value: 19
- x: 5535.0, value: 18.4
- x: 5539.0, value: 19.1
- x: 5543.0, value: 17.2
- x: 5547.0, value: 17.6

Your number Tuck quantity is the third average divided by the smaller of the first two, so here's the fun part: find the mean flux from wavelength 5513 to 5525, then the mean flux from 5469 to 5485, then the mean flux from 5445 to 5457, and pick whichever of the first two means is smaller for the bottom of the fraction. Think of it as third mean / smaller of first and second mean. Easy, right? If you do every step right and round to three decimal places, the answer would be 0.981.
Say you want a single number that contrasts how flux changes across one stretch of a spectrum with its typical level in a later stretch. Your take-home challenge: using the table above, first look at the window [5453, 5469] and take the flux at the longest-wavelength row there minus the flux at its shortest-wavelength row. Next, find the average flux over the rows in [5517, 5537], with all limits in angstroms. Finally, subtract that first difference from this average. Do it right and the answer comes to 16.6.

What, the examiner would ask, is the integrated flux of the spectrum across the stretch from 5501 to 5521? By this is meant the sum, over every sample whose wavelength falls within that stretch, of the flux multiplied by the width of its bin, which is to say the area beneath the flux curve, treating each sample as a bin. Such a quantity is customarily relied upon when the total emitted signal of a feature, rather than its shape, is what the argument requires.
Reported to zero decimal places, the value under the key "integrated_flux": 368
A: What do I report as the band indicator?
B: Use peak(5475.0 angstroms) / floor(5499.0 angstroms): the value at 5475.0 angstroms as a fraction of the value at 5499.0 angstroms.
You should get 1.02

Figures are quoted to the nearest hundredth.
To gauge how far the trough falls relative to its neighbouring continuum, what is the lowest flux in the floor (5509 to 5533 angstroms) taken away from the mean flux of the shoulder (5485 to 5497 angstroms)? 0.53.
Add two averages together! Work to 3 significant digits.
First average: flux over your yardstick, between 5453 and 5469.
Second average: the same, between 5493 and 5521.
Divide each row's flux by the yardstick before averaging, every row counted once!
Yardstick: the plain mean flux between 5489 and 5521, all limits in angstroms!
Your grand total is 1.96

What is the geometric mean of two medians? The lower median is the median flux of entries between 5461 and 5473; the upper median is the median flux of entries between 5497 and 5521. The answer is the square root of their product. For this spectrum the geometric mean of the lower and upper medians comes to 18.3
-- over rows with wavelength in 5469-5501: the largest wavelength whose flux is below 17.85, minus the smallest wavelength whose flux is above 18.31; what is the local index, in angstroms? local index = 12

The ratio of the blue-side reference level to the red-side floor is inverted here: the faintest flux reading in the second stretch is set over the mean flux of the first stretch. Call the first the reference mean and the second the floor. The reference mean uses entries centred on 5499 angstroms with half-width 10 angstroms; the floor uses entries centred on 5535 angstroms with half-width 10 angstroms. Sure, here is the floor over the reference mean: 0.959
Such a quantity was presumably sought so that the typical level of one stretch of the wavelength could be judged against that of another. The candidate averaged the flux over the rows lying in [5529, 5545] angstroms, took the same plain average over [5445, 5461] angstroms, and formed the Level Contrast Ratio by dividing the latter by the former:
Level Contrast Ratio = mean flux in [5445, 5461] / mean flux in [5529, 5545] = 0.961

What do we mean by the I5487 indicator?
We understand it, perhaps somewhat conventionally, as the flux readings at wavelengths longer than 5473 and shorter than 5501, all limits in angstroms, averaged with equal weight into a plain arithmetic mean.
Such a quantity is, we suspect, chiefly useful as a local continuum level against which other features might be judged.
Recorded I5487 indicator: 18.0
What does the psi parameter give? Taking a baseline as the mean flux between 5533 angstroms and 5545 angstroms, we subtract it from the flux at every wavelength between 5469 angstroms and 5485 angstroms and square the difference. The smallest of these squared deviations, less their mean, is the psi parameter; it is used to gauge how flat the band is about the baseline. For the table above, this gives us -0.19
